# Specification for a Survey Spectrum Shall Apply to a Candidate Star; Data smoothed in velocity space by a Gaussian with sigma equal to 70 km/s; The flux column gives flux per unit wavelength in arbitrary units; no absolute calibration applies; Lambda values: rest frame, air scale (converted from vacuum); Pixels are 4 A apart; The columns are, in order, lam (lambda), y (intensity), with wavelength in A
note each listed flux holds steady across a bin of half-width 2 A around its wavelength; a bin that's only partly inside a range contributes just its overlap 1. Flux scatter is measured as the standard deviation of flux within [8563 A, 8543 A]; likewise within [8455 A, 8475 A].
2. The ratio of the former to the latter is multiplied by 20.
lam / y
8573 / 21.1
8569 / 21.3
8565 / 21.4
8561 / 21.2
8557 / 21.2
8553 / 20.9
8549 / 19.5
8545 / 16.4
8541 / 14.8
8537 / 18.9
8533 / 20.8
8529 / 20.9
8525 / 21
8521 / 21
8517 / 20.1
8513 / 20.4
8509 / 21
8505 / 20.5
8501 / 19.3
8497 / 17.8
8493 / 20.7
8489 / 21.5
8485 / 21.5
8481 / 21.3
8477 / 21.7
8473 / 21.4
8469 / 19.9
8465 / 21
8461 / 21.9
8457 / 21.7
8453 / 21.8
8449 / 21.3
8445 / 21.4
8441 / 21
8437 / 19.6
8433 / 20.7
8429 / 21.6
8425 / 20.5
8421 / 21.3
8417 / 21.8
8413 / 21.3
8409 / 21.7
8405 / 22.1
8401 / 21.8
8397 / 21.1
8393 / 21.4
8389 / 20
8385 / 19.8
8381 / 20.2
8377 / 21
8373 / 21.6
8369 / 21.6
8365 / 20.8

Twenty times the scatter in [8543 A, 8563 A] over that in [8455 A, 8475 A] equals 52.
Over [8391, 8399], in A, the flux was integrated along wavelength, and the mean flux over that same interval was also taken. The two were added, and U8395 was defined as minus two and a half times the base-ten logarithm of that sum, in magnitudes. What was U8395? -5.70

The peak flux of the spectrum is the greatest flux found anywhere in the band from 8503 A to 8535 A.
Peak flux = 21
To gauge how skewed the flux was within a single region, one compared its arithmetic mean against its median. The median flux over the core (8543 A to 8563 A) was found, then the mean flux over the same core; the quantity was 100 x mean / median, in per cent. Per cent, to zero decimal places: 95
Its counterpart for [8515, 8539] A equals 98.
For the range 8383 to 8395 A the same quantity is 102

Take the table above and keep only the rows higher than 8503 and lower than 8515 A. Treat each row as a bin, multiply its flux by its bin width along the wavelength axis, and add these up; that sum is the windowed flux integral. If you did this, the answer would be 248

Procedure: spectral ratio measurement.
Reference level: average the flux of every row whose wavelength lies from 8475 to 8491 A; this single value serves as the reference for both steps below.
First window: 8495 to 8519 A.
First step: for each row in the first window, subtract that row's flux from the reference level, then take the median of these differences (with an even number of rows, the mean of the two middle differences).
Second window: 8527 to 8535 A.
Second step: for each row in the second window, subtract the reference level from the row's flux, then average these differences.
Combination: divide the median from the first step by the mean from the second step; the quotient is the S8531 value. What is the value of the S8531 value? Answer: -1.9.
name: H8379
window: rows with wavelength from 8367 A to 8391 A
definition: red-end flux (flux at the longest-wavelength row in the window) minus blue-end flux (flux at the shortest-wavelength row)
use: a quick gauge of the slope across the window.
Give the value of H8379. -1.6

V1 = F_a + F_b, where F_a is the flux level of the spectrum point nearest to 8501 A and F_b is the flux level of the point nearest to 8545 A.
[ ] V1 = 35.7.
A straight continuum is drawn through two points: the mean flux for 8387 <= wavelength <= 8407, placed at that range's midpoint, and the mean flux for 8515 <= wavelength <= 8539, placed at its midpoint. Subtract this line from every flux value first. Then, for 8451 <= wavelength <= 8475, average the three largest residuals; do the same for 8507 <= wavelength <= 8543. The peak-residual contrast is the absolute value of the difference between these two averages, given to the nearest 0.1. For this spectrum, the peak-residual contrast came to 0.4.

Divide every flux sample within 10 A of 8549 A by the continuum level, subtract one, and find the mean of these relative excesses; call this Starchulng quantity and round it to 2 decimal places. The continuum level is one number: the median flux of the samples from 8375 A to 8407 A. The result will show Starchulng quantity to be -0.12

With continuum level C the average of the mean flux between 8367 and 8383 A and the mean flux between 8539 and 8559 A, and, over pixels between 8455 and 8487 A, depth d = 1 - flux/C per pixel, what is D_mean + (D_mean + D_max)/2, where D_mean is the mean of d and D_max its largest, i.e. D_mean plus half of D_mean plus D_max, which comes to -0.11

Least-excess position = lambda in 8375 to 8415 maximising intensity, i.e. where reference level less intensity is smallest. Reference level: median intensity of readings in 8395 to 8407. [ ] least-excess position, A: 8405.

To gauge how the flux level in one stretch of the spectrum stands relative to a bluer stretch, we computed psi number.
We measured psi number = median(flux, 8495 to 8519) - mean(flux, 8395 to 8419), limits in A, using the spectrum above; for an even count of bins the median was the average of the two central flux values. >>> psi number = -1.4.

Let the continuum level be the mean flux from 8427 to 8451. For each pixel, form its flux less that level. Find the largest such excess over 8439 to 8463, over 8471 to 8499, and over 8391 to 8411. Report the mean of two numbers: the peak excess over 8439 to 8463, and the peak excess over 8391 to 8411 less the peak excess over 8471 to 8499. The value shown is 0.68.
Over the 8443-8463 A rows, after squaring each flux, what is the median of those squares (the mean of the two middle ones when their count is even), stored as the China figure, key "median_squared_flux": 471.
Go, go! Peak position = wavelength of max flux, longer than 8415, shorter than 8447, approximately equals 8417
